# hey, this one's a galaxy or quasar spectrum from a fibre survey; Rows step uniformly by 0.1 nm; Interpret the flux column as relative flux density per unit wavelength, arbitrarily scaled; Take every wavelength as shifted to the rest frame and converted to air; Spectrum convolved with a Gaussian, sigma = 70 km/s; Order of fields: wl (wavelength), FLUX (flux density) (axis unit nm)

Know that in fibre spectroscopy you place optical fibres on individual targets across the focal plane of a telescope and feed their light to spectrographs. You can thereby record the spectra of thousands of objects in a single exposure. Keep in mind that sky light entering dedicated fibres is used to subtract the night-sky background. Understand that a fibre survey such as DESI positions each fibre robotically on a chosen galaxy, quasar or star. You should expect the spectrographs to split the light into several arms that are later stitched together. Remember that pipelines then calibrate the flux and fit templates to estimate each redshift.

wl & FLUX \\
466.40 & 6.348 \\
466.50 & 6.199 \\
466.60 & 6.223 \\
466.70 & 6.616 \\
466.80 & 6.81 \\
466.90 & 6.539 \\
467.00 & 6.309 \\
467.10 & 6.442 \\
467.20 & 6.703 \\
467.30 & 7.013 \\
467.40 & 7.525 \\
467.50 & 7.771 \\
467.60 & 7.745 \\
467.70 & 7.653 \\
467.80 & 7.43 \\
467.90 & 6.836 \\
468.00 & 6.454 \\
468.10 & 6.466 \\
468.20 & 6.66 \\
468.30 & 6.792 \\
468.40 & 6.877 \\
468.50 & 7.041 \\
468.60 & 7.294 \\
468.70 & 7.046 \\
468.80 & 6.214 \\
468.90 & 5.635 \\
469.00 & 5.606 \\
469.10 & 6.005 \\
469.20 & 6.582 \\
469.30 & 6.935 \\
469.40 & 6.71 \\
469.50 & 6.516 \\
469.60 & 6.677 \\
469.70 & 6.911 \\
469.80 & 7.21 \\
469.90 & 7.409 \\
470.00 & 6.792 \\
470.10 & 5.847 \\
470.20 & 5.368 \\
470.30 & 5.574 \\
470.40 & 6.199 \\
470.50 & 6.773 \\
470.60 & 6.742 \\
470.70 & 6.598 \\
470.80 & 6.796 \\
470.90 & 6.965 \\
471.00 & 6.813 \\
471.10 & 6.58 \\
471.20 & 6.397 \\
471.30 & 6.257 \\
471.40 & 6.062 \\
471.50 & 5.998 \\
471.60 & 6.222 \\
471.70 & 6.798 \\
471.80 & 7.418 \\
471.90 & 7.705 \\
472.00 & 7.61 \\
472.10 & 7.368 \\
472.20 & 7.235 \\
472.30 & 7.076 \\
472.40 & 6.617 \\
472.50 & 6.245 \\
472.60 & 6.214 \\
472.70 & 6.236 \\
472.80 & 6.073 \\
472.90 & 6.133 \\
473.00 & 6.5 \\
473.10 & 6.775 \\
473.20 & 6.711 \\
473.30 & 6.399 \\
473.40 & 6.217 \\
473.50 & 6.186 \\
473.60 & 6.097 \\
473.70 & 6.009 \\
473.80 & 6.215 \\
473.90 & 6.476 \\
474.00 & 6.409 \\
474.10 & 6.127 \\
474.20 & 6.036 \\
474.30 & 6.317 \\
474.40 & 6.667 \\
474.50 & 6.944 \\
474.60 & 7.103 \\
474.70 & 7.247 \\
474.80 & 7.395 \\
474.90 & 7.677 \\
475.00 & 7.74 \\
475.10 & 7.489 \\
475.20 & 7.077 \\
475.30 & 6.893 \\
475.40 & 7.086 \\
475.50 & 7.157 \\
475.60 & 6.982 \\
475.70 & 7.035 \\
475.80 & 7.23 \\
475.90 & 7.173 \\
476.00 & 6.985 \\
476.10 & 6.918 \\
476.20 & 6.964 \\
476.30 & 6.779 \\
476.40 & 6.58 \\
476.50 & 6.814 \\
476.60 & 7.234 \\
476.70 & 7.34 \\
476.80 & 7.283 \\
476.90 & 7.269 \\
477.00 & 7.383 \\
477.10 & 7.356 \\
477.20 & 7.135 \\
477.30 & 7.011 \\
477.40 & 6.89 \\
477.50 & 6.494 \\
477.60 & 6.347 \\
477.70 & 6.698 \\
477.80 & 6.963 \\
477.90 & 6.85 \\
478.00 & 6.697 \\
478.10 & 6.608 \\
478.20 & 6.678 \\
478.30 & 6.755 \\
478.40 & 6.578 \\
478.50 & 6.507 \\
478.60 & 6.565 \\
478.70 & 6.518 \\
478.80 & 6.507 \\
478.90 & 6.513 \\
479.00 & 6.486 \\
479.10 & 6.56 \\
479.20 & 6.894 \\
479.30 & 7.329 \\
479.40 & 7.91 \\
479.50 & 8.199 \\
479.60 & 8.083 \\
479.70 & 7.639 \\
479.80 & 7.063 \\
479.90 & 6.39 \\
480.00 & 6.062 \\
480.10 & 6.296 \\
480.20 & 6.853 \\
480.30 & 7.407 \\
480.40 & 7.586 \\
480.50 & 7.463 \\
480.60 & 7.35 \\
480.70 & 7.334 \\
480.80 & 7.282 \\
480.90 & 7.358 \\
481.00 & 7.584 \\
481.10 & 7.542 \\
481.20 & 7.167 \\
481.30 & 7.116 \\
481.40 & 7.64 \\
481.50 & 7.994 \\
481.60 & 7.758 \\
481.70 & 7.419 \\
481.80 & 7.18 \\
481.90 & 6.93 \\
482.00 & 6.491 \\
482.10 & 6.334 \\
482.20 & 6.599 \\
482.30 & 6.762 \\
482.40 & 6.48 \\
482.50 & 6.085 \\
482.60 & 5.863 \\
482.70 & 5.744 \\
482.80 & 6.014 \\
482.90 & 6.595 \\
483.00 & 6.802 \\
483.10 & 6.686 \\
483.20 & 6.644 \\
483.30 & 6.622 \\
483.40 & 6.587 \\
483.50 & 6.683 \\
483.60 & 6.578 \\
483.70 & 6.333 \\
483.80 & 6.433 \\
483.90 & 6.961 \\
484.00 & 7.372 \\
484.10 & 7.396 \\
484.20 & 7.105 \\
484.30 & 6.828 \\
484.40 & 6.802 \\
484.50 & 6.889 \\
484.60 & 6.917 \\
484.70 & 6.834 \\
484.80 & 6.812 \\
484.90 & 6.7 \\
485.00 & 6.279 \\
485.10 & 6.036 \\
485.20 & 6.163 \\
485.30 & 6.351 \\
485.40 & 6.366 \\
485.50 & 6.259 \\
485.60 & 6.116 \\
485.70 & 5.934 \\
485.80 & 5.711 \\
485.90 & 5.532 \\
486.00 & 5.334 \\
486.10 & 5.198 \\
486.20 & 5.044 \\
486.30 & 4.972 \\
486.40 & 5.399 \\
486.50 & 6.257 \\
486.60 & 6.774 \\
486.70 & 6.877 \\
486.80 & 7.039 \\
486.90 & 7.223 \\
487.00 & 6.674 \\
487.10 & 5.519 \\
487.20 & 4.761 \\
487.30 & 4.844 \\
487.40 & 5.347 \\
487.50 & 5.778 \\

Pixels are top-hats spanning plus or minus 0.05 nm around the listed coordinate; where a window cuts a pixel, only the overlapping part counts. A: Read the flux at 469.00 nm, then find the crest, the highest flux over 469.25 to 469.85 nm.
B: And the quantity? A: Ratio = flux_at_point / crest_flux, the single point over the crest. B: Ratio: 0.78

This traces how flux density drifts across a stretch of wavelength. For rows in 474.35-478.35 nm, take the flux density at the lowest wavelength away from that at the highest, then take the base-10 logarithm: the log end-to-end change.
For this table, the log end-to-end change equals -1.06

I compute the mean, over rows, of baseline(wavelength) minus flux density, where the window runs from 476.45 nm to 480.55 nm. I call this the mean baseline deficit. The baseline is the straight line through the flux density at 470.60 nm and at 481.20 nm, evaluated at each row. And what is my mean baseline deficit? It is 0.10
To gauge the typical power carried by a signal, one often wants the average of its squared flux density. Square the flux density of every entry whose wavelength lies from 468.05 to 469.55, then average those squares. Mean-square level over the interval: 43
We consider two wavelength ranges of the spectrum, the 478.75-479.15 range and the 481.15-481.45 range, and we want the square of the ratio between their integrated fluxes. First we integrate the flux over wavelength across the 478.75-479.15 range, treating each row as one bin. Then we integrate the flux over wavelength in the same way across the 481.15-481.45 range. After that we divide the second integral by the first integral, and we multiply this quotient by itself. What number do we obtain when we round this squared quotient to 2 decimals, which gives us 0.71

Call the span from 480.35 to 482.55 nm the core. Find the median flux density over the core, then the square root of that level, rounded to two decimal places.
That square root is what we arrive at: 2.70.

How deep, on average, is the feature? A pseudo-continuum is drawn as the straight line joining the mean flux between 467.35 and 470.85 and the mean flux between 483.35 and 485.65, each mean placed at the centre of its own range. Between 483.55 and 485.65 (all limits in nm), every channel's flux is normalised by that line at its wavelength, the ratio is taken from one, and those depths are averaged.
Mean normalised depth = 0.00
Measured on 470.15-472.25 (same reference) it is 0.01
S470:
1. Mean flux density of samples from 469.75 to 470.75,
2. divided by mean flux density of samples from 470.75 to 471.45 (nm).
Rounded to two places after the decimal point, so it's 0.98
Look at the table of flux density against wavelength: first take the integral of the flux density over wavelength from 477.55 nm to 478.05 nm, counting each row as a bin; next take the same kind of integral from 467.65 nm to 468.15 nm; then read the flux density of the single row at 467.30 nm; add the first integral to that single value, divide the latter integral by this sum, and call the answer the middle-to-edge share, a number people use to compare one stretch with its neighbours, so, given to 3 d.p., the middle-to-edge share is 0.336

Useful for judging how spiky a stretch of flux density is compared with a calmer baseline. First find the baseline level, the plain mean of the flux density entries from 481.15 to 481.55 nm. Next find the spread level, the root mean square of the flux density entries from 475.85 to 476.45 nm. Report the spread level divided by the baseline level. 0.92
